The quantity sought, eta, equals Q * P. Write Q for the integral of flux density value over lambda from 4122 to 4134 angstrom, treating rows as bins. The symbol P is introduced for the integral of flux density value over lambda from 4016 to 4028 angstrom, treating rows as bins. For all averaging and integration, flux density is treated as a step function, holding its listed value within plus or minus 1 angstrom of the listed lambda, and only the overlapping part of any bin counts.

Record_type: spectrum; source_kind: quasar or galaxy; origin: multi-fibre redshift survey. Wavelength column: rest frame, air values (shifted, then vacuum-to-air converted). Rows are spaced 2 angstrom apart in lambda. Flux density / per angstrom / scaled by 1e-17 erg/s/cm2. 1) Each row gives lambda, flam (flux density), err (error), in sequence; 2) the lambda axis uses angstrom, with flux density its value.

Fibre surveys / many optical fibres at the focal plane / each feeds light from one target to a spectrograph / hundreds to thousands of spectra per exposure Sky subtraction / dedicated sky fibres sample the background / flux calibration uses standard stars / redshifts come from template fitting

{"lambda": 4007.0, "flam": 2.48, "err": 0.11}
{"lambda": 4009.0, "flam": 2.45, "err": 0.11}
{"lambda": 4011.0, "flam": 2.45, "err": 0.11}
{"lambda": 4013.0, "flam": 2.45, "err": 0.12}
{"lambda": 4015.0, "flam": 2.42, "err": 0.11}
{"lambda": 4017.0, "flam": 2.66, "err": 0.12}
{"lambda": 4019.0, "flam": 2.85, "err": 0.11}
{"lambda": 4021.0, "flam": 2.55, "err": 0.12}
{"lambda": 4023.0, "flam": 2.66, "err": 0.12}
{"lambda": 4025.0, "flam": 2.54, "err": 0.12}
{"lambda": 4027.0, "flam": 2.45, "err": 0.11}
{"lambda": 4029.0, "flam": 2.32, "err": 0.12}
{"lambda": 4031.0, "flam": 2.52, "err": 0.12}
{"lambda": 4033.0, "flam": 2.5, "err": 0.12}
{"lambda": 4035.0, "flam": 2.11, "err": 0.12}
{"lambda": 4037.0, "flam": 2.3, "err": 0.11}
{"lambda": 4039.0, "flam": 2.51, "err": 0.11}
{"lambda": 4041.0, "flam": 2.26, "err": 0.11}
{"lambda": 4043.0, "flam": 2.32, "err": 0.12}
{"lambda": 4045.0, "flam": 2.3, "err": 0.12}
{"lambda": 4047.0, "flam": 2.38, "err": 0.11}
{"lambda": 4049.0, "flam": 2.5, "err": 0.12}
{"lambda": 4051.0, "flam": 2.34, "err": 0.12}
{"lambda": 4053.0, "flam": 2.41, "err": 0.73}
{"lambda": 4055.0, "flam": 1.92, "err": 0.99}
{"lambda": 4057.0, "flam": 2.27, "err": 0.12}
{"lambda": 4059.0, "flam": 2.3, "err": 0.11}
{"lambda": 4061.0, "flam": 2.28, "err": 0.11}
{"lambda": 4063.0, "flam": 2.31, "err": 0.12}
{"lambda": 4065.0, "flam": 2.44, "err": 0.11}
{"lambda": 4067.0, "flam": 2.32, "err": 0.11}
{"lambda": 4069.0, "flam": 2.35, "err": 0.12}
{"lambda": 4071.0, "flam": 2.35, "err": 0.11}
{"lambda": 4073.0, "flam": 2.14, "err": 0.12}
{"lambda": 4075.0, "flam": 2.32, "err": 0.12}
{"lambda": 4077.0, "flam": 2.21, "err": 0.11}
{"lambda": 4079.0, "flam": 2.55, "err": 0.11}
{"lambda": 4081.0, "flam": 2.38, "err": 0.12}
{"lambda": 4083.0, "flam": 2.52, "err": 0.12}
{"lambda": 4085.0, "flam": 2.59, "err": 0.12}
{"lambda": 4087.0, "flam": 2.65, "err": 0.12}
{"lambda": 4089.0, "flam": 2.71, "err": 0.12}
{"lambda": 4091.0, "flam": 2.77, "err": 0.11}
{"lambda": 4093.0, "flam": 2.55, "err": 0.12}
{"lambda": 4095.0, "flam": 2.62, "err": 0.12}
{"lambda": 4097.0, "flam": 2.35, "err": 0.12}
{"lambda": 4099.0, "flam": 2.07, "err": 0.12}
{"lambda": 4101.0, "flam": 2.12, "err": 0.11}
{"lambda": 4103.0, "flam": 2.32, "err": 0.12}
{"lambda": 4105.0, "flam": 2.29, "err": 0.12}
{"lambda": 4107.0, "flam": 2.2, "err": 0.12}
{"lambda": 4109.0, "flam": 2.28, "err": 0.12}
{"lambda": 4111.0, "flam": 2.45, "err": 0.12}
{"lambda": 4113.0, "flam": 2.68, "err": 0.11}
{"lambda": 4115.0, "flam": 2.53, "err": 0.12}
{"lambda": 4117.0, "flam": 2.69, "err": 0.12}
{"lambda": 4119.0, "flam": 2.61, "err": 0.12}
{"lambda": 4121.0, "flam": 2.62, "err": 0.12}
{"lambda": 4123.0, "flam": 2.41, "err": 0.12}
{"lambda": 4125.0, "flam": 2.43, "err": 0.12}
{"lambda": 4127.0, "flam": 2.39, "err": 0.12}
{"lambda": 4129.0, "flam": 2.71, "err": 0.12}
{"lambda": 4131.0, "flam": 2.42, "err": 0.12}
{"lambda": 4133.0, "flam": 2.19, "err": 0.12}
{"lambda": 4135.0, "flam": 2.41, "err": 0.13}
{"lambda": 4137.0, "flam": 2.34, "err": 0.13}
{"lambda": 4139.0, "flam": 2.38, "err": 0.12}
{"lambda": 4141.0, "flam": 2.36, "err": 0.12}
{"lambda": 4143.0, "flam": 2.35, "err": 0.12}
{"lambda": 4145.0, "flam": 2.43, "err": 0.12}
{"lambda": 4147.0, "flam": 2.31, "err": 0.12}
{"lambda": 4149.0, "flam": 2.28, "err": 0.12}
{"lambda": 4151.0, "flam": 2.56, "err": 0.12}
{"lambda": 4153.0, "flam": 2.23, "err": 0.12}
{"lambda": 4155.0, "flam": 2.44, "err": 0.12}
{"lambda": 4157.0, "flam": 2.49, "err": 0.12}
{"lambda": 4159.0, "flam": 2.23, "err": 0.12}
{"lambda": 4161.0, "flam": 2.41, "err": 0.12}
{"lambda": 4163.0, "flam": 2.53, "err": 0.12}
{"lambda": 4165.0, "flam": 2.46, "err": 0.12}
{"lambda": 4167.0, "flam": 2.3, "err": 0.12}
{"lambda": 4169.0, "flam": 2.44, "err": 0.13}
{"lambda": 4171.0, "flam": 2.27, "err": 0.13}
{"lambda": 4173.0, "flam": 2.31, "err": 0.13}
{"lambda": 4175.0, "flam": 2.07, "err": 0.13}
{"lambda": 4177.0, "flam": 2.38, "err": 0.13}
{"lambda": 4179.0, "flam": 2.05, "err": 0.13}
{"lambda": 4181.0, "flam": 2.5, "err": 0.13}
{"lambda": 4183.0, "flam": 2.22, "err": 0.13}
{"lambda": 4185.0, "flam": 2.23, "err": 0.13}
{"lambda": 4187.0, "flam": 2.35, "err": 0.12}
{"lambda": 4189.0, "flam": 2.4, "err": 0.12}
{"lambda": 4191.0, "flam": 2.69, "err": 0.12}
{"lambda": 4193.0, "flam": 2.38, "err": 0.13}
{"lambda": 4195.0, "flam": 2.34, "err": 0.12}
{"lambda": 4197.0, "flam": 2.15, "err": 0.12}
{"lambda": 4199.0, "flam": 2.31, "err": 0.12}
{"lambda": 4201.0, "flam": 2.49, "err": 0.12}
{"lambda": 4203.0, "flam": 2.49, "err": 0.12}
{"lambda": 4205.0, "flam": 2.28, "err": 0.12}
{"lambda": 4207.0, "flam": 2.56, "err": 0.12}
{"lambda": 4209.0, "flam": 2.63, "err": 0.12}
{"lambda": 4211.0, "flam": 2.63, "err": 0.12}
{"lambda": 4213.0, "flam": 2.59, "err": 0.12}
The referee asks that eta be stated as 914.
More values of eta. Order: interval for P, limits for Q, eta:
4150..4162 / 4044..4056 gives 796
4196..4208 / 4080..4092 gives 892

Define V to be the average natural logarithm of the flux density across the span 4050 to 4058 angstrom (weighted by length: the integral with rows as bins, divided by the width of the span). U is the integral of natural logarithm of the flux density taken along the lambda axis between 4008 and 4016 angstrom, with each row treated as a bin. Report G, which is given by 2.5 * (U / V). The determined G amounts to 22.3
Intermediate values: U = 7.14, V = 0.80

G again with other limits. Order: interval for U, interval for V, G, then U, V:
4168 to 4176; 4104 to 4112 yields 19.6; 6.55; 0.83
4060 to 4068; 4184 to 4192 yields 19.3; 6.79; 0.88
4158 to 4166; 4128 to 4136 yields 19.8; 7.02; 0.89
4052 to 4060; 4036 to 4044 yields 18.7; 6.37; 0.85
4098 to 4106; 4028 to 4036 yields 18.4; 6.30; 0.86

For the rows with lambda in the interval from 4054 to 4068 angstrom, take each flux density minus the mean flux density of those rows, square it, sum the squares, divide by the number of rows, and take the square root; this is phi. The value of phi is 0.15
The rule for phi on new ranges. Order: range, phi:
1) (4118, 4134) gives 0.15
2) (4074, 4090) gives 0.16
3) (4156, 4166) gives 0.10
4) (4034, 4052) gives 0.11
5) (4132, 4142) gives 0.08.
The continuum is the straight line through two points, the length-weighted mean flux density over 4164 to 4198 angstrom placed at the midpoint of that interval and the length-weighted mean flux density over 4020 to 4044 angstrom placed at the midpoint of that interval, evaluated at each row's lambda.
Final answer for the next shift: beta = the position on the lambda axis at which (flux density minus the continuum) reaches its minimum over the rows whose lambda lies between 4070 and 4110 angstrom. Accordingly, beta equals 4099.0 angstrom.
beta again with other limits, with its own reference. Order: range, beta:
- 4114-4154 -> 4133.0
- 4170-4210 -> 4179.0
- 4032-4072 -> 4055.0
